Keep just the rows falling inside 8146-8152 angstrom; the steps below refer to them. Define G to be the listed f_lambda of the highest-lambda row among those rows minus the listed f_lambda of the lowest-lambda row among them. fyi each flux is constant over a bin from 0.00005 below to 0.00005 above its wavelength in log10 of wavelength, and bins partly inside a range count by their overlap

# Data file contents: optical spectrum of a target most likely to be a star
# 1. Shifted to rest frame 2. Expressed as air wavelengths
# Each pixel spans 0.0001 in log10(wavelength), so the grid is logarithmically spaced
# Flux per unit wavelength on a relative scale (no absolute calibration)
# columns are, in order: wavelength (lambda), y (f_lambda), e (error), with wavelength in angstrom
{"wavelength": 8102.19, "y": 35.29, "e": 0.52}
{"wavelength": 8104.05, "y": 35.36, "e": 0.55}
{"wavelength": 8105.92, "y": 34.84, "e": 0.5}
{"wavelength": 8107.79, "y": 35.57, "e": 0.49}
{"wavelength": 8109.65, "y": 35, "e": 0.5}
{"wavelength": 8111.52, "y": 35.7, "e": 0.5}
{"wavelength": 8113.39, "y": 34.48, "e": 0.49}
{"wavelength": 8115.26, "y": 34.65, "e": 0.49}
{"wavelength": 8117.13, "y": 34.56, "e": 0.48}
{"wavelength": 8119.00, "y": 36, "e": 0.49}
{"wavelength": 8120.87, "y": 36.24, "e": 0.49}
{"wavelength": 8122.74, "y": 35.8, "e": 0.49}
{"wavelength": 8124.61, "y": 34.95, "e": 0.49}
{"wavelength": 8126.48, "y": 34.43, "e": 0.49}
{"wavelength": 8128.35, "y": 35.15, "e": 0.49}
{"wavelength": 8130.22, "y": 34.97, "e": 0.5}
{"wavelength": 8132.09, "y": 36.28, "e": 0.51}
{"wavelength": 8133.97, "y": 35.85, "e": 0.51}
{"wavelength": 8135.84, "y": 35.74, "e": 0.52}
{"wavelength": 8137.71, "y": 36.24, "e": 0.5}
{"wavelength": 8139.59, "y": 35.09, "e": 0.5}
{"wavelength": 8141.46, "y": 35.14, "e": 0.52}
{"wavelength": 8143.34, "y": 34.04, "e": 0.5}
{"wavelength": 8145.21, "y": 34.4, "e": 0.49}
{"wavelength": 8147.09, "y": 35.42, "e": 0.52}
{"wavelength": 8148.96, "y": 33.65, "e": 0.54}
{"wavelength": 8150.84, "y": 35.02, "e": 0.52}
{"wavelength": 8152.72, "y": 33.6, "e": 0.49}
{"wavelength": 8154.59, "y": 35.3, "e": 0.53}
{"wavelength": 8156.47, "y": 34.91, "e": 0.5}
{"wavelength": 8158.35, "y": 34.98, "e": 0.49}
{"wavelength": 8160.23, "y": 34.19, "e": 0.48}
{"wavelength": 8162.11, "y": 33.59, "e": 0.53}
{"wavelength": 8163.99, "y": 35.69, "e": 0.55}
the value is -0.4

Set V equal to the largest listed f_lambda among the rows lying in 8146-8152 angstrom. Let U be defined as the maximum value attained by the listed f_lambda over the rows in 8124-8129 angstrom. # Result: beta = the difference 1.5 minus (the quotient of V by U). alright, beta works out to 0.492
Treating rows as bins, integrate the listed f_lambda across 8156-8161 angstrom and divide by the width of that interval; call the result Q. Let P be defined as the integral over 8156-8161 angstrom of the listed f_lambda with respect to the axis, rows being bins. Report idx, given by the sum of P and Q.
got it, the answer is 208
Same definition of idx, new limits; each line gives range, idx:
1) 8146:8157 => 416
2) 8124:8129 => 209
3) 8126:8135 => 354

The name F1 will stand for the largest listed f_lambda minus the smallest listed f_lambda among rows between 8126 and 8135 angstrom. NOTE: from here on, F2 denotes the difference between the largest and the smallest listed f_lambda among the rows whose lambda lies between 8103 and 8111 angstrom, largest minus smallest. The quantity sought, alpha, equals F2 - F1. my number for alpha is -1.12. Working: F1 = 1.85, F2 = 0.73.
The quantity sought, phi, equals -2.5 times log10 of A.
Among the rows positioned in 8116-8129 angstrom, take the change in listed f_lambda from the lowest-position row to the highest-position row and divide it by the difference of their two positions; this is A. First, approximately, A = 0.053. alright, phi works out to 3.2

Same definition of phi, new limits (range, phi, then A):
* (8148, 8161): 3.3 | 0.048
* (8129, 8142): 4.6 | 0.015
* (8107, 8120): 3.5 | 0.038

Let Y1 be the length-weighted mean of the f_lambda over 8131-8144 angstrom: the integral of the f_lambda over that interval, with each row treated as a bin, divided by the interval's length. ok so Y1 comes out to 35.5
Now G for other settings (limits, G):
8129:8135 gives 0.9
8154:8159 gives -0.3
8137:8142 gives -1.1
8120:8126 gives -1.3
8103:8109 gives 0.2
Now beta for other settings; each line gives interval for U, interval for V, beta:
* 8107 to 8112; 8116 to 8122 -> 0.485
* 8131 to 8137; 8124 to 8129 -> 0.531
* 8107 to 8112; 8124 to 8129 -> 0.515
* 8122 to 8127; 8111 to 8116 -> 0.503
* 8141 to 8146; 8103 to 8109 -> 0.488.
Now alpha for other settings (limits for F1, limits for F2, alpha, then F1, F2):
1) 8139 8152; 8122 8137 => 0.08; 1.77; 1.85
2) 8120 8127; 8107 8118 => -0.59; 1.81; 1.22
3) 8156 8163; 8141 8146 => -0.29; 1.39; 1.10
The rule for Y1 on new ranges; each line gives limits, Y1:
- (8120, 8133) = 35.4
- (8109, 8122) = 35.2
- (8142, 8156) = 34.5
